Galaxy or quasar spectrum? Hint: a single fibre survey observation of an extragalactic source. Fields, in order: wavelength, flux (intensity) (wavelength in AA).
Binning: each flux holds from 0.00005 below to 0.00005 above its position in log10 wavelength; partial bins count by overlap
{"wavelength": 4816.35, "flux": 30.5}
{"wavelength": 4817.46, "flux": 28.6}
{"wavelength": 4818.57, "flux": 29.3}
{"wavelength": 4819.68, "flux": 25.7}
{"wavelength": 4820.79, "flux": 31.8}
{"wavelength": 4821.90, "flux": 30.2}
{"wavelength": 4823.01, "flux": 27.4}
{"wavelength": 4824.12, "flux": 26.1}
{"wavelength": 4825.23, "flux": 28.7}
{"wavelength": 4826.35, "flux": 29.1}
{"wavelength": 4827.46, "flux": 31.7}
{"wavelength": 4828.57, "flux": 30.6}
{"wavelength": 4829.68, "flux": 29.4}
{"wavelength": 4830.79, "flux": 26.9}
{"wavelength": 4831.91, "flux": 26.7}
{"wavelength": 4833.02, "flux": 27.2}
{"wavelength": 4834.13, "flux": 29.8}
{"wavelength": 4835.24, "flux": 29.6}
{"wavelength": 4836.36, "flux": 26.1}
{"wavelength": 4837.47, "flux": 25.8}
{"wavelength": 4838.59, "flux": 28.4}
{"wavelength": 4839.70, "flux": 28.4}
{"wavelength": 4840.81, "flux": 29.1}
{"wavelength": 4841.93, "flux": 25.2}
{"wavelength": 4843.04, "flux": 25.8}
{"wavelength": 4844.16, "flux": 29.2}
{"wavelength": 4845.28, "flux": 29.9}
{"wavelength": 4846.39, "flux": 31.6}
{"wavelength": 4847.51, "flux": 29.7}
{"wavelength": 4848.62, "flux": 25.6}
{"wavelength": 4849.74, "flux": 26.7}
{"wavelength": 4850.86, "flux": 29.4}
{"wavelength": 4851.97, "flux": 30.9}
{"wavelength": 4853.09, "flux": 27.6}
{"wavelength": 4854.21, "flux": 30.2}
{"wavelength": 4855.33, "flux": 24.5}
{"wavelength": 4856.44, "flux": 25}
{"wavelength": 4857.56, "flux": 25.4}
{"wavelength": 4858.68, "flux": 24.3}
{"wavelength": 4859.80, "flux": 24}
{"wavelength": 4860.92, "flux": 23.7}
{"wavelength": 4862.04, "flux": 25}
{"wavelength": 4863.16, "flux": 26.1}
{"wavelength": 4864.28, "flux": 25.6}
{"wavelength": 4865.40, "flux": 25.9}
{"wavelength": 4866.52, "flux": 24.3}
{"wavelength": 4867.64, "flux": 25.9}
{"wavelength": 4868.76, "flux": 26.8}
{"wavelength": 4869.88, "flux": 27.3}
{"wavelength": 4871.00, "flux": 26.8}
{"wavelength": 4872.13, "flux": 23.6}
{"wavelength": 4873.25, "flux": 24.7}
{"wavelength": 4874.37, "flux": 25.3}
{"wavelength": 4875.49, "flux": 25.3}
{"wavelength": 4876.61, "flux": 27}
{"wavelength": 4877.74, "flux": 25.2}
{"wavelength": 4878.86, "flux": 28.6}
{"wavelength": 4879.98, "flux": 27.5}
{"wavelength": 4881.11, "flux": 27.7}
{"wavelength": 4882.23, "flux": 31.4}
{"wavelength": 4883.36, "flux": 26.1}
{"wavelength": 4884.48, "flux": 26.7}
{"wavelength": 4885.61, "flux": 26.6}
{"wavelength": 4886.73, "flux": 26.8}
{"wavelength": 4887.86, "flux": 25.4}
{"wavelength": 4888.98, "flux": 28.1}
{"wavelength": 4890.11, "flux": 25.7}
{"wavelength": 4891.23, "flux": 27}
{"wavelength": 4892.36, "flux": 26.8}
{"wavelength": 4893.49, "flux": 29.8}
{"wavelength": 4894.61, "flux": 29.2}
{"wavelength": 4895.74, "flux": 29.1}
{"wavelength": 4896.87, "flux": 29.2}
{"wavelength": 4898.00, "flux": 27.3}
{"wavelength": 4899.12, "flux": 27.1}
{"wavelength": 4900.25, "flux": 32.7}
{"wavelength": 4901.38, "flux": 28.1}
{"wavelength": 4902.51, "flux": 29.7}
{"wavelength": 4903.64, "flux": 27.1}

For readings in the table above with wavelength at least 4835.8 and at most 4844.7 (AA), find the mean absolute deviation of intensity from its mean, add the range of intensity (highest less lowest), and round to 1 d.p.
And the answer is 5.5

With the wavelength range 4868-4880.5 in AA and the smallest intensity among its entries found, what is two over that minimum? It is 0.0847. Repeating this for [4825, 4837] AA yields 0.0766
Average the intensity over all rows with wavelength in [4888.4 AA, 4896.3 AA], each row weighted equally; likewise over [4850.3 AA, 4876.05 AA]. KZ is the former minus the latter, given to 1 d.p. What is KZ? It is 2.0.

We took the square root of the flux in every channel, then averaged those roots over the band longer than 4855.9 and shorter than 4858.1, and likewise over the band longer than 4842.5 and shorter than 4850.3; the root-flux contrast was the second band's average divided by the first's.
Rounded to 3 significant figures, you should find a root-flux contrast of 1.06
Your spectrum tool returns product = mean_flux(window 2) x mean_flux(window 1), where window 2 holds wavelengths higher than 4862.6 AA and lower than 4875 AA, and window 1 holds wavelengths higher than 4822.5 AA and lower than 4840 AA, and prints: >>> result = 725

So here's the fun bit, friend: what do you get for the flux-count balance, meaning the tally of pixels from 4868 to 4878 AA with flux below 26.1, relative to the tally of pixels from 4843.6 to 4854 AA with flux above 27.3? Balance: 0.71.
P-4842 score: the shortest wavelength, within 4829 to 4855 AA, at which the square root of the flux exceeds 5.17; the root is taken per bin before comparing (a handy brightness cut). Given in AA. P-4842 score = 4829.68 AA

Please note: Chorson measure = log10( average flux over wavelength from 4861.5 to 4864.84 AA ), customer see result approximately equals 1.41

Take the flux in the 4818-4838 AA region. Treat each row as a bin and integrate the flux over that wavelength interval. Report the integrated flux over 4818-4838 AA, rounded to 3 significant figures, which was 569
